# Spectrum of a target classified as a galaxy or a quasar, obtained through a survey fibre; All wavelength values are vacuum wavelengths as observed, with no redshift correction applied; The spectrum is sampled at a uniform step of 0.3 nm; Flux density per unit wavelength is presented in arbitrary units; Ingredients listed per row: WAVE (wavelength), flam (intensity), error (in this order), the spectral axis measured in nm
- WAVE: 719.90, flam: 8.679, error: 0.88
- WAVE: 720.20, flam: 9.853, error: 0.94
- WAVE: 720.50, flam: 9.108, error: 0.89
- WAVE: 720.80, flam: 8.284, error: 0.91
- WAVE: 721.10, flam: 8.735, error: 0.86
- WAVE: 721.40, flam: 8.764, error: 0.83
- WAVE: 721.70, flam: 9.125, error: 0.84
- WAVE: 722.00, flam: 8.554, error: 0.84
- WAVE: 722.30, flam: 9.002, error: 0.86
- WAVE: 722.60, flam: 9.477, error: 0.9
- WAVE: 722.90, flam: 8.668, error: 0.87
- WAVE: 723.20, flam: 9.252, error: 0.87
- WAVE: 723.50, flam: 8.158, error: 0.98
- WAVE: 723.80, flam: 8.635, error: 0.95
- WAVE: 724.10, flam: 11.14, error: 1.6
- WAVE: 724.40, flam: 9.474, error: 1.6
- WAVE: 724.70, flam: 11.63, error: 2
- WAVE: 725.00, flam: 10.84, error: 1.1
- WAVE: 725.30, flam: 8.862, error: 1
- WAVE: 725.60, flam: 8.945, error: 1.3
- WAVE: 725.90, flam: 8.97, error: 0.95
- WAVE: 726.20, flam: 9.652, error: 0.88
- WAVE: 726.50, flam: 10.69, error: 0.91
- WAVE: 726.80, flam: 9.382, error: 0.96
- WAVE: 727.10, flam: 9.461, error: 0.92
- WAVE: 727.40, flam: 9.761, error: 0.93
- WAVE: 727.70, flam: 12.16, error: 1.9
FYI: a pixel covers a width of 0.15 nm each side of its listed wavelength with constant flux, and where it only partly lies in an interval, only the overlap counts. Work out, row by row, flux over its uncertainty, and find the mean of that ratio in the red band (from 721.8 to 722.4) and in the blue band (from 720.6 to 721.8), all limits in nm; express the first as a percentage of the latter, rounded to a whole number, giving 102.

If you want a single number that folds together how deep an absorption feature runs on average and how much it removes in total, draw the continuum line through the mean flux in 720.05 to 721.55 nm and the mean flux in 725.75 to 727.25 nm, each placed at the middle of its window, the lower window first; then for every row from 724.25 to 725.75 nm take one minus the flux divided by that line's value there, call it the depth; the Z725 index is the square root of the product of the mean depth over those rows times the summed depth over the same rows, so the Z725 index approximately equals 0.12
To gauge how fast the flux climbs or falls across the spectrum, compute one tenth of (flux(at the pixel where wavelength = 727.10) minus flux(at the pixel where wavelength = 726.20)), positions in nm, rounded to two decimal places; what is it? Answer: -0.02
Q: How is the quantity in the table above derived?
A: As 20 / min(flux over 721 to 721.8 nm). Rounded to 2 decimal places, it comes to 2.29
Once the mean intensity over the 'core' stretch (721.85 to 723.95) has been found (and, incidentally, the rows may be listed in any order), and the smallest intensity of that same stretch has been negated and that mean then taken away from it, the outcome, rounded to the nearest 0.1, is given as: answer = -17.0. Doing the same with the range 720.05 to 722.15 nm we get -17.2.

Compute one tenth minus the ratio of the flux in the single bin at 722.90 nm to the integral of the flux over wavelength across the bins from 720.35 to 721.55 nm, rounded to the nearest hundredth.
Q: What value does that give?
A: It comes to -0.73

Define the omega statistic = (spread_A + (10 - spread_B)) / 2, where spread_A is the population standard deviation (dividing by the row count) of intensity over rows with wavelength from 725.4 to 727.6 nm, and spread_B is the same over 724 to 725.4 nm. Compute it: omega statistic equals 4.8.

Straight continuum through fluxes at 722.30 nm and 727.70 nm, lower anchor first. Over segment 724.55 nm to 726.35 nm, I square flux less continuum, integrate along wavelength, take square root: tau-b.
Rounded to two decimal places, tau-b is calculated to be 2.21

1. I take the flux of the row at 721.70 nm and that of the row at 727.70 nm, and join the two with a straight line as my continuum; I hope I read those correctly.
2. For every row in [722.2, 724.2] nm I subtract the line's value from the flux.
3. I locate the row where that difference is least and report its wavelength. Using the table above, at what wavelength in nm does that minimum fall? 723.50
